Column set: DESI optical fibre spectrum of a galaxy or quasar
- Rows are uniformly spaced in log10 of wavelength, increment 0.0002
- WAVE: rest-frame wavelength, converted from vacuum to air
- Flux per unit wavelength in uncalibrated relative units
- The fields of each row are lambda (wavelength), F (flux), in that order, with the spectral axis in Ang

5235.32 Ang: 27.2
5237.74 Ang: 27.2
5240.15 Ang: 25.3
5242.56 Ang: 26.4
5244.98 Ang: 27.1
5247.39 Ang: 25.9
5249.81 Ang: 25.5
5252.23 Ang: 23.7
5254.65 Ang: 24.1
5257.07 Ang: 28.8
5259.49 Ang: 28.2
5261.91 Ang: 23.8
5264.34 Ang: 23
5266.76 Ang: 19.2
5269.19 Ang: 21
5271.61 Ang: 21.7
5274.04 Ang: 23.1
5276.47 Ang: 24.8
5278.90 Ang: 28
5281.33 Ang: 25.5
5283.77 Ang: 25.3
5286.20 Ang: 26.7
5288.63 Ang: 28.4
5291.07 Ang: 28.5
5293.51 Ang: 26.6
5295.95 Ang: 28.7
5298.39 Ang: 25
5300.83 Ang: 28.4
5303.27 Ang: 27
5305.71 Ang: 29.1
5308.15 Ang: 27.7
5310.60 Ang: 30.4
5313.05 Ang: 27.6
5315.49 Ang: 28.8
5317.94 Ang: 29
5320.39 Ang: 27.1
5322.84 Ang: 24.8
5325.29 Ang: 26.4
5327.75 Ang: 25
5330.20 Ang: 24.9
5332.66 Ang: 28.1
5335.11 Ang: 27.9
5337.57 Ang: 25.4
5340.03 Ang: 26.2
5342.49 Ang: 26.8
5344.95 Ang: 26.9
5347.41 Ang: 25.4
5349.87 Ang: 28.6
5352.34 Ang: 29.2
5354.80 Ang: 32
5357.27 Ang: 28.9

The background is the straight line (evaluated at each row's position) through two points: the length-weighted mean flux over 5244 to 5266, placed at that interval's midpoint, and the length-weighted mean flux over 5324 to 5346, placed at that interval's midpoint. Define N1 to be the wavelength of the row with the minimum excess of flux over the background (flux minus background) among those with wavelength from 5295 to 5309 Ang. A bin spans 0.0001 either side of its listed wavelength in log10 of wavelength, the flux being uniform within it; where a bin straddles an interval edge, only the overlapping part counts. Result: 5298.39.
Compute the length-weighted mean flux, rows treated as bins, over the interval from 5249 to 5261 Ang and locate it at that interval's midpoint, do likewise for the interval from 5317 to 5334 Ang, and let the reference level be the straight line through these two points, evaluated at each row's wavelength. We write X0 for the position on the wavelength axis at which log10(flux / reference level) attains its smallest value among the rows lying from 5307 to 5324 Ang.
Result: 5322.84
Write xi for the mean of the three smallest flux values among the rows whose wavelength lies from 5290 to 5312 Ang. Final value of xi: 26.2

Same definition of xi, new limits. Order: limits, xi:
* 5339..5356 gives 26.1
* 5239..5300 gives 20.6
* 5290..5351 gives 24.9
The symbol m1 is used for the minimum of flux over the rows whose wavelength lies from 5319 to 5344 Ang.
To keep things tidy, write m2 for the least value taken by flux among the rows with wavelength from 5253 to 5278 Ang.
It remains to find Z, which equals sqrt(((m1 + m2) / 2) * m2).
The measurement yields 21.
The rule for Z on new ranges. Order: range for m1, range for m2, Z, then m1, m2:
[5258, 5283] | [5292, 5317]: 24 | 19.2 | 25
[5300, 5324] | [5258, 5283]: 21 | 24.8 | 19.2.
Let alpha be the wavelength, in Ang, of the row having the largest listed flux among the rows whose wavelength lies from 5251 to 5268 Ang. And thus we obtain 5257.07 Ang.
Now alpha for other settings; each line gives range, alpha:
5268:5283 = 5278.90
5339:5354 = 5352.34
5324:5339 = 5332.66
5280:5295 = 5291.07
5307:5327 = 5310.60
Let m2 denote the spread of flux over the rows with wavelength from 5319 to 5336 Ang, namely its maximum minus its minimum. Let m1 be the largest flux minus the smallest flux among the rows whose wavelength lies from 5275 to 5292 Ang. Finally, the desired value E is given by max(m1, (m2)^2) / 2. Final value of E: 5.4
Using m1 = 3.7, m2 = 3.30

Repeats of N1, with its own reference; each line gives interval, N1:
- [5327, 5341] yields 5330.20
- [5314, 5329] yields 5322.84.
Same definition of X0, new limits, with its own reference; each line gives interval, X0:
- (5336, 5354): 5347.41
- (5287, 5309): 5298.39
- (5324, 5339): 5330.20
